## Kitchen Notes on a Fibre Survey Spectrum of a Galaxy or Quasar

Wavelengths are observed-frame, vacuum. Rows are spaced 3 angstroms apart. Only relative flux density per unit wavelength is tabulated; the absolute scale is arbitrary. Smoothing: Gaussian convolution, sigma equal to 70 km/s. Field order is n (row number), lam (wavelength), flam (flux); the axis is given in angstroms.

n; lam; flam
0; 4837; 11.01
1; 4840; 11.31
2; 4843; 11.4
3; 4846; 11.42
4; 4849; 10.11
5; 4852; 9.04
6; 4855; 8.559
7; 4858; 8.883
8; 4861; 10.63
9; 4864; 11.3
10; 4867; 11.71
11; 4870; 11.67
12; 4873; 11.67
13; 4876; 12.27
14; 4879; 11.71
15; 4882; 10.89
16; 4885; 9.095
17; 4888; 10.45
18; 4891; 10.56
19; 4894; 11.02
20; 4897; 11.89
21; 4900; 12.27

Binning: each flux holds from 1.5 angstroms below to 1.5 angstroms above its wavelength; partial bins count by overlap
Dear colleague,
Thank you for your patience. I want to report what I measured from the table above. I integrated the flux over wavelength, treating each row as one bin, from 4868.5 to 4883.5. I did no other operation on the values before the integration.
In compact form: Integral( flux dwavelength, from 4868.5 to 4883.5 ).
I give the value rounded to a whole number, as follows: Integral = 175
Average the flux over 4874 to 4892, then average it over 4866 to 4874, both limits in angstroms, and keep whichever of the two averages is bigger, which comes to 11.7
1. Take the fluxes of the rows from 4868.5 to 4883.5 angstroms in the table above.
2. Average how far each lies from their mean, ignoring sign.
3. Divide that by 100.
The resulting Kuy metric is 0.0030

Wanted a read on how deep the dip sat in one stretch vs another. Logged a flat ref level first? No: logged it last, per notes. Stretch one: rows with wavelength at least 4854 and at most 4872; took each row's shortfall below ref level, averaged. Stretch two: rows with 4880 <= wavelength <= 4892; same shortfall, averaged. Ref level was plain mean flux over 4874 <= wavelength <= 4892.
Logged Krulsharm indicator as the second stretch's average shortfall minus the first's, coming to 0.2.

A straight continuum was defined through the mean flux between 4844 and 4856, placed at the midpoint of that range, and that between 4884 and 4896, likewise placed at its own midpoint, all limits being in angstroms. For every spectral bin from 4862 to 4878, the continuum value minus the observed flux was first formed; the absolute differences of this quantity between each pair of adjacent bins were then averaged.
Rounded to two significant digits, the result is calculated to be 0.26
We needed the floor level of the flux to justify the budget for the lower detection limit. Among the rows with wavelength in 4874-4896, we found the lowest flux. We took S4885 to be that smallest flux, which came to 9.095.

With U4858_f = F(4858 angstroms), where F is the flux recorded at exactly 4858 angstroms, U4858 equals 8.883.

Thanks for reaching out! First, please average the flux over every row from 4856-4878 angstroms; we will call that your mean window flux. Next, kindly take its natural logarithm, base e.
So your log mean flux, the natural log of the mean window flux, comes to 2.41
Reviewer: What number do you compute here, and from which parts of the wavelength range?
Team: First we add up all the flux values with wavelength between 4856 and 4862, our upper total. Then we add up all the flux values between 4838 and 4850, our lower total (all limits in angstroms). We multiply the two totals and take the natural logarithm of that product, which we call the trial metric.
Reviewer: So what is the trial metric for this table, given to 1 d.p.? 6.8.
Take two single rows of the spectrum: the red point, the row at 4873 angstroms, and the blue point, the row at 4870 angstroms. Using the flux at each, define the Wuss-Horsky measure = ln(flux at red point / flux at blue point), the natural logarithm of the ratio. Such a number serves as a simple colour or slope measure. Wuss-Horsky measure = 0.00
